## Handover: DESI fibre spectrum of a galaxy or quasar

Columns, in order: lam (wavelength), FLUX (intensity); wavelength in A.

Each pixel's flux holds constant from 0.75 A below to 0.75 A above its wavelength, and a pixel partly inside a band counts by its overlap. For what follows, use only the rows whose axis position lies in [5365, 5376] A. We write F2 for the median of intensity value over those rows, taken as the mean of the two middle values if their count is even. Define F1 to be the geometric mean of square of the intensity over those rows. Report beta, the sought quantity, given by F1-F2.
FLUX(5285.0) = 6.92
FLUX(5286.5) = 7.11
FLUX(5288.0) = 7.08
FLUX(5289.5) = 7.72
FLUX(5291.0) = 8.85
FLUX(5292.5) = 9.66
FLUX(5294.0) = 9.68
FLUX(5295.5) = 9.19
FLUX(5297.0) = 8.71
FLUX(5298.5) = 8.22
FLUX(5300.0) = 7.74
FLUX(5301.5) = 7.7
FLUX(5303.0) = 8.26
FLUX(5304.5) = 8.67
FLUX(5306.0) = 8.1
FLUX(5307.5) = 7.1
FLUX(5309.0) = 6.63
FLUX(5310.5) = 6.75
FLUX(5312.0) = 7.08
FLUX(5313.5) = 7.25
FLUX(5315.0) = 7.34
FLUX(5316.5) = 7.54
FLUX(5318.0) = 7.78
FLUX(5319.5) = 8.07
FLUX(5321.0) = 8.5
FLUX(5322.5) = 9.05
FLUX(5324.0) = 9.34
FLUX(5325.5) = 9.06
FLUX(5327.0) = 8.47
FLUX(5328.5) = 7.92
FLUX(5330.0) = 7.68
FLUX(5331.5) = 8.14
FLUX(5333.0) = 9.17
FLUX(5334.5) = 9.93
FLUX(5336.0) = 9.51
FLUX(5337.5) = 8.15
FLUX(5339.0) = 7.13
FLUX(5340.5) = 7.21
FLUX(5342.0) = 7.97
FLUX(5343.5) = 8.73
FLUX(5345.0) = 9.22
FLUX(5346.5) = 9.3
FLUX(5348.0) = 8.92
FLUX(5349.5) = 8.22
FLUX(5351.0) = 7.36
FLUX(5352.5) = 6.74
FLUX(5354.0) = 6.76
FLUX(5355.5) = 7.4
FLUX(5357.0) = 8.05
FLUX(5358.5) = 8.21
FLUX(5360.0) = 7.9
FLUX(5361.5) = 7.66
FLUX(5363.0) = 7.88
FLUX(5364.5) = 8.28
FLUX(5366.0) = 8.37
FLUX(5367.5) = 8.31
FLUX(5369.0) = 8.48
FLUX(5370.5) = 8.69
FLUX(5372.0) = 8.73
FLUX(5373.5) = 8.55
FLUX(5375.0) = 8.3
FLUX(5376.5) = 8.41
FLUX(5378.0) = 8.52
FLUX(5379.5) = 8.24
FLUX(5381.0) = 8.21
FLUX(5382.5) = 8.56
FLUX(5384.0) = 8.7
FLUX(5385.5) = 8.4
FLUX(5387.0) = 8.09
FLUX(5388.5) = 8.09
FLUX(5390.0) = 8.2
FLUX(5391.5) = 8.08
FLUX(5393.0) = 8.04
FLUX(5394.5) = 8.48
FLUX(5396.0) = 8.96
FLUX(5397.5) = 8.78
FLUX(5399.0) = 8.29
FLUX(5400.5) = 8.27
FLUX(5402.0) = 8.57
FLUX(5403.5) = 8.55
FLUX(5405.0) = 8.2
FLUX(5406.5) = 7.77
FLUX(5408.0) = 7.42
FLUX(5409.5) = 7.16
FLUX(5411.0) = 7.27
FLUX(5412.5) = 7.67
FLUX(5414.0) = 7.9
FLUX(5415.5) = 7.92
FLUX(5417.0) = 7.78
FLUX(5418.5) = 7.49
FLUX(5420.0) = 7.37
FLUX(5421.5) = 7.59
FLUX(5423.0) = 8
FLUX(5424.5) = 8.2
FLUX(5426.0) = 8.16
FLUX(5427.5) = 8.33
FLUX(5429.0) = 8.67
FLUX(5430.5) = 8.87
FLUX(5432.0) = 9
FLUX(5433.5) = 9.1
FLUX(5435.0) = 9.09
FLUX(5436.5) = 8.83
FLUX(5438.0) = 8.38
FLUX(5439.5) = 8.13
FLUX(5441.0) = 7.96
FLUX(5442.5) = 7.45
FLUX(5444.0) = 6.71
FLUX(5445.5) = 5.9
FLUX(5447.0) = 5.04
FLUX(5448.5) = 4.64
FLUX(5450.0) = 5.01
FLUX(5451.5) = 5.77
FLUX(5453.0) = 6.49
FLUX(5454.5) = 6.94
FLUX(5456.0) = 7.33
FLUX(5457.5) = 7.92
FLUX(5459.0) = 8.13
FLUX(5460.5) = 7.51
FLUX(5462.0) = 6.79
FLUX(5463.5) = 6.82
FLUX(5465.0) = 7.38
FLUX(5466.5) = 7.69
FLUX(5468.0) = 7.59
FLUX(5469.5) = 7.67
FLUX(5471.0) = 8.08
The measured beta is 63.6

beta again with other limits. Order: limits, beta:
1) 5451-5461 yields 43.3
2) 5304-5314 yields 46.7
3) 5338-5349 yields 60.3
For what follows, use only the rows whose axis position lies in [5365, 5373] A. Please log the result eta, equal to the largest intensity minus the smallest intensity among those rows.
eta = 0.4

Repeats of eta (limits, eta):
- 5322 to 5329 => 1.4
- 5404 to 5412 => 1.0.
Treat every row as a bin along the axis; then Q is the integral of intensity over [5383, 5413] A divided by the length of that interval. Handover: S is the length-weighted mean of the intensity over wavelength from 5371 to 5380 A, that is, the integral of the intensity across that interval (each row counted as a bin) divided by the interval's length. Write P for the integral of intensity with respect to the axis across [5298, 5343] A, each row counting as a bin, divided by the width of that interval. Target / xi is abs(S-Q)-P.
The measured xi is -7.74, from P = 8.1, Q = 8.16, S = 8.47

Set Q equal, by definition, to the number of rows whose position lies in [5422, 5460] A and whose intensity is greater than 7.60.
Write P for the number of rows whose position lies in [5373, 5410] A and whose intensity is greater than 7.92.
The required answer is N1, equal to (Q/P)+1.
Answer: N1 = 1.68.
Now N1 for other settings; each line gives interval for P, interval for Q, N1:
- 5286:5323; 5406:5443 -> 2.50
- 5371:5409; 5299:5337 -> 1.78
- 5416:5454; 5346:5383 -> 2.62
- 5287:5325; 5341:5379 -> 2.62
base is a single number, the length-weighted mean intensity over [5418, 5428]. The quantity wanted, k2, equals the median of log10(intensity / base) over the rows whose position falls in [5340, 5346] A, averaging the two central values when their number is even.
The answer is 0.025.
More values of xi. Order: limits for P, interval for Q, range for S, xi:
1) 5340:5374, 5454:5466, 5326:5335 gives -6.97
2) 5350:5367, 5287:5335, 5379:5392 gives -7.60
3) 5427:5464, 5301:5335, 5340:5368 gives -7.36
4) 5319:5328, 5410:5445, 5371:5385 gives -8.33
